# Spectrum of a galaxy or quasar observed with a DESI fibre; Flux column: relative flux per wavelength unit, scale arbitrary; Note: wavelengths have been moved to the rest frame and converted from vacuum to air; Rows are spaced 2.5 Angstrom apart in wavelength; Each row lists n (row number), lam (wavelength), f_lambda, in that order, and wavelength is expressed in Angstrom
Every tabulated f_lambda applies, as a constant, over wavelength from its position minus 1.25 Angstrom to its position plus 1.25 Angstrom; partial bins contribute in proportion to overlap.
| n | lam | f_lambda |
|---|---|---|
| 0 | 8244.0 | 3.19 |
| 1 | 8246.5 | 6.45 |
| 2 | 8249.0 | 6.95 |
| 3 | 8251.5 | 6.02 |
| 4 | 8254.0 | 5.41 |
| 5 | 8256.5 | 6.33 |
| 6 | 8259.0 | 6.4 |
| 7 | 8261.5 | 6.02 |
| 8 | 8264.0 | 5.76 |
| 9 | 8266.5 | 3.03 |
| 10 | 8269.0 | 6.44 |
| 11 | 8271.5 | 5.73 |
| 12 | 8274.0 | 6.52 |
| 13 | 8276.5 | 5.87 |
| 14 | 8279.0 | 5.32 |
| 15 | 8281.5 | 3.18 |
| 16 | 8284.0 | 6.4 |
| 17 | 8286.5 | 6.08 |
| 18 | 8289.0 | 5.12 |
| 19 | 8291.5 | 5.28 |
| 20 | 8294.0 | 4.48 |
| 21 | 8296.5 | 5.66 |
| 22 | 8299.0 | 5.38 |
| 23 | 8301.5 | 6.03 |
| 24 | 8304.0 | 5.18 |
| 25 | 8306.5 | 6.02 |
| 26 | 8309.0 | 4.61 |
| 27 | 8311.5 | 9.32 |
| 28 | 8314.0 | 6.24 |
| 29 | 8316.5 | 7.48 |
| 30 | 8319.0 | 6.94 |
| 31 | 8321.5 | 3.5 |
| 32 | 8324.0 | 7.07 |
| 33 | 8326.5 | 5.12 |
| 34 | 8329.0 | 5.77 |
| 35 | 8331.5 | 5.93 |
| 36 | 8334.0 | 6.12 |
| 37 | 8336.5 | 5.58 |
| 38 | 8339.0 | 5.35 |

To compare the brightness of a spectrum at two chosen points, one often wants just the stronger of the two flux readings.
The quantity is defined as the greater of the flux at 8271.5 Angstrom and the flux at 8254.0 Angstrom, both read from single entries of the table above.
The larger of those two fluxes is 5.7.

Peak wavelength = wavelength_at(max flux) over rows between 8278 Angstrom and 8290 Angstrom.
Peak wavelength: 8284.0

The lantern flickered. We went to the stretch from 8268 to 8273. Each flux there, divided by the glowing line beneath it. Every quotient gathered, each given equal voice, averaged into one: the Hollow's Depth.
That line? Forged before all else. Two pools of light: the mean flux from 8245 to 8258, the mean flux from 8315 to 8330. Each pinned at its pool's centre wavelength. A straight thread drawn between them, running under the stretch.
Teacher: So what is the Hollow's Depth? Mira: 0.99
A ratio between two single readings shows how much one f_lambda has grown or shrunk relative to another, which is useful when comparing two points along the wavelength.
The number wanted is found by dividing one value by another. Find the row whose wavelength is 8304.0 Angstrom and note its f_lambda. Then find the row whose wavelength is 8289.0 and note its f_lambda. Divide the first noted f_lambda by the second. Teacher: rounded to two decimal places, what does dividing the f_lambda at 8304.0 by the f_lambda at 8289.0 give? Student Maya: 1.01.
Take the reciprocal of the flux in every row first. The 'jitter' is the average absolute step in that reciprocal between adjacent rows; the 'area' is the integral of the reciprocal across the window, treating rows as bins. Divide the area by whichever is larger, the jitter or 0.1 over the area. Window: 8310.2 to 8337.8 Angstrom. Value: 97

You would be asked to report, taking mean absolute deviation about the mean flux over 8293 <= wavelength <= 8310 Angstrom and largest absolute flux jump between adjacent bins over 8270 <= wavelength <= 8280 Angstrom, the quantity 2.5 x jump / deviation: 4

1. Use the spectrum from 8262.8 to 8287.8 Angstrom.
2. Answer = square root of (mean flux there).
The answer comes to 2.33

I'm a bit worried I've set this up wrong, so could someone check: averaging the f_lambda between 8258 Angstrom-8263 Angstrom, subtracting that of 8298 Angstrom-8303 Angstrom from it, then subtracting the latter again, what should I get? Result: -5.2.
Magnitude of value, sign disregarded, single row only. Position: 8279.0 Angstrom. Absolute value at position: 5.3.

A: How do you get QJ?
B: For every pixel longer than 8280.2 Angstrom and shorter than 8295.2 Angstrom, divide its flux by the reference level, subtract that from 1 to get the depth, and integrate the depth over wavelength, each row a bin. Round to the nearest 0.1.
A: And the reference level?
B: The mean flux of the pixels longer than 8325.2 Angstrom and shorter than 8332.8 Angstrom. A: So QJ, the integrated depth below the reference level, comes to 1.4 Angstrom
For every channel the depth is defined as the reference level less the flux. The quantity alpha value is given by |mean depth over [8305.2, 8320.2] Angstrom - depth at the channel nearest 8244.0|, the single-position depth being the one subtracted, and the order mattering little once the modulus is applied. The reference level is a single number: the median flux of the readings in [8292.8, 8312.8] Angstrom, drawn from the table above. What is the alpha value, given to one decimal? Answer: 3.6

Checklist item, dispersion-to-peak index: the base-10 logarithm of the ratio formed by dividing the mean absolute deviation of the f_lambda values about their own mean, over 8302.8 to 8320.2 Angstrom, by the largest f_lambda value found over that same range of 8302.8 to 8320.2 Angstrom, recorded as -0.90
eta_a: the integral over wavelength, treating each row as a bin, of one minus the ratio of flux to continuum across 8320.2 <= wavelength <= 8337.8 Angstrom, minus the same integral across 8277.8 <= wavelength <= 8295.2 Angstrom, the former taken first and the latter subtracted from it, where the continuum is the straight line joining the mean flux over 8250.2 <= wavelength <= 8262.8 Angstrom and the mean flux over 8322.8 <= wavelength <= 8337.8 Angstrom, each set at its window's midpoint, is -1.5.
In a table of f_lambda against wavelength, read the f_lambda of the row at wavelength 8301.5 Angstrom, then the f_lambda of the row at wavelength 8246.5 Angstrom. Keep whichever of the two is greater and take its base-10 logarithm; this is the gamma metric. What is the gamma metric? 0.81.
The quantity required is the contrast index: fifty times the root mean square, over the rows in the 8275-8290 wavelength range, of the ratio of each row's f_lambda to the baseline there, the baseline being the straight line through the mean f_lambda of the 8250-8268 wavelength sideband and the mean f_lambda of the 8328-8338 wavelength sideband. 48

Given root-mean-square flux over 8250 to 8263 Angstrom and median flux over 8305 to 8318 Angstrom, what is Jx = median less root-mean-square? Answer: 0.2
